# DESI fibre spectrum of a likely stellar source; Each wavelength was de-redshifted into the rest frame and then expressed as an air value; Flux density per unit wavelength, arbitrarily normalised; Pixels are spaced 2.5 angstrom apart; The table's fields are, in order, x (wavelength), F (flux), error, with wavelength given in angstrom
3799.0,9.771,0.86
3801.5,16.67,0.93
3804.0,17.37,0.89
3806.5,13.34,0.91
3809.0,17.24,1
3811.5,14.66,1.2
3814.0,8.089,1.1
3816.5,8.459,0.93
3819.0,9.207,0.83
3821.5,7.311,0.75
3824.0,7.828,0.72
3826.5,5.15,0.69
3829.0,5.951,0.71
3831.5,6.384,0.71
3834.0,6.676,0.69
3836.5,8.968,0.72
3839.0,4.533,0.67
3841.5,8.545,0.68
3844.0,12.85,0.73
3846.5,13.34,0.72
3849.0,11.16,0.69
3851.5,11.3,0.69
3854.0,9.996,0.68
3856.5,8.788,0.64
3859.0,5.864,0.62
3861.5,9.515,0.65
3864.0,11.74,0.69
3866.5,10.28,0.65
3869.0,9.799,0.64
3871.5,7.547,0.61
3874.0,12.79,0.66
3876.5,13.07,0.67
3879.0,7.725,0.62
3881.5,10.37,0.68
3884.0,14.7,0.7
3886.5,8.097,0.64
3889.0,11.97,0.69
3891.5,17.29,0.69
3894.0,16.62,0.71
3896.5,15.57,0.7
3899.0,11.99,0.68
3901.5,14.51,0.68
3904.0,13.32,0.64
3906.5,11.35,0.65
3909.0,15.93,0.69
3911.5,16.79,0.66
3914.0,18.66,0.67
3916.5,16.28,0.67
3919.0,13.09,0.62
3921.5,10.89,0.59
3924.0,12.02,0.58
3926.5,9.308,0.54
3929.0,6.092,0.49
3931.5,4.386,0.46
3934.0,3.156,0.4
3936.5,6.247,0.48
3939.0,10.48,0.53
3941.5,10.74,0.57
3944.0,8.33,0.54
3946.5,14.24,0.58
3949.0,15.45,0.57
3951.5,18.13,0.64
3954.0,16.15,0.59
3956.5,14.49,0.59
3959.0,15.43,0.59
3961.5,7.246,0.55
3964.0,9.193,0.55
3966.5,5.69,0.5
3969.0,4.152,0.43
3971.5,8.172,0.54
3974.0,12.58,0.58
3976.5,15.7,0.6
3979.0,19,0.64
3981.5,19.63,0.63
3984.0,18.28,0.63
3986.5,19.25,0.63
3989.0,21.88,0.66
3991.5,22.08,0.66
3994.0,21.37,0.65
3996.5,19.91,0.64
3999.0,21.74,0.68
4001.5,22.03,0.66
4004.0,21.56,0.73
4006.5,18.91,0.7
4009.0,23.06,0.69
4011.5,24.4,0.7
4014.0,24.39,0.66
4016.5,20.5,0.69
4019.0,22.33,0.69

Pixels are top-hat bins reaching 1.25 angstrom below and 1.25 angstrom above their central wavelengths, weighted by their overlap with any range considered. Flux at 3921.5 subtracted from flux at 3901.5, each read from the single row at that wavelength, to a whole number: 4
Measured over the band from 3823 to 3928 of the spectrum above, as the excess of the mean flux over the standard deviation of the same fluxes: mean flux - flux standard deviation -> 7.6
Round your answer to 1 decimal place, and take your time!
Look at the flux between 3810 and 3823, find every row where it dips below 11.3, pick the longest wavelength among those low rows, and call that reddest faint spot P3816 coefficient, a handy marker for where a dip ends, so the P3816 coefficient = 3821.5 angstrom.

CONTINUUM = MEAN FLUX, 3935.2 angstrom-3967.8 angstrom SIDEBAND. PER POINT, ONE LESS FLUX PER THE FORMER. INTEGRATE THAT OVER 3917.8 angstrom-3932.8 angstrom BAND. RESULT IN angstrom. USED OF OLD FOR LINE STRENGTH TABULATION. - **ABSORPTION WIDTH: 3 angstrom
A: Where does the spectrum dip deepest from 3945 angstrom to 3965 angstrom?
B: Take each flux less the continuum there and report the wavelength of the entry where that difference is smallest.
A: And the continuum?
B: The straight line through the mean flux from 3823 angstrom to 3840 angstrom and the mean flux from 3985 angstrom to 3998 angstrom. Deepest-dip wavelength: 3961.5 angstrom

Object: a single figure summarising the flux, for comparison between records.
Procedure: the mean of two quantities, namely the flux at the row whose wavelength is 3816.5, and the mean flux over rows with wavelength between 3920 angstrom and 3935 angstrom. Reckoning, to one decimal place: 8.1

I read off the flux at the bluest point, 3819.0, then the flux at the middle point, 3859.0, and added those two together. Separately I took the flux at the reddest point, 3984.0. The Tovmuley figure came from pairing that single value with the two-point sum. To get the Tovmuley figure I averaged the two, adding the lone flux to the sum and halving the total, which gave 16.7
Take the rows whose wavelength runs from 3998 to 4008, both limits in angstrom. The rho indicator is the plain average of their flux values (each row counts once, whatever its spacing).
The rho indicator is 21.1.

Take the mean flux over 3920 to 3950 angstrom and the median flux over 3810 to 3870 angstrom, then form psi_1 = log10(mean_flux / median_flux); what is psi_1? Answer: 0.02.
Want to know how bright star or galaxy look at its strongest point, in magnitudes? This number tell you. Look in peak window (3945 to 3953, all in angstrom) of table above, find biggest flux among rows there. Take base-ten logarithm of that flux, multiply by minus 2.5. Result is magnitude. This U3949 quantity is -3.15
